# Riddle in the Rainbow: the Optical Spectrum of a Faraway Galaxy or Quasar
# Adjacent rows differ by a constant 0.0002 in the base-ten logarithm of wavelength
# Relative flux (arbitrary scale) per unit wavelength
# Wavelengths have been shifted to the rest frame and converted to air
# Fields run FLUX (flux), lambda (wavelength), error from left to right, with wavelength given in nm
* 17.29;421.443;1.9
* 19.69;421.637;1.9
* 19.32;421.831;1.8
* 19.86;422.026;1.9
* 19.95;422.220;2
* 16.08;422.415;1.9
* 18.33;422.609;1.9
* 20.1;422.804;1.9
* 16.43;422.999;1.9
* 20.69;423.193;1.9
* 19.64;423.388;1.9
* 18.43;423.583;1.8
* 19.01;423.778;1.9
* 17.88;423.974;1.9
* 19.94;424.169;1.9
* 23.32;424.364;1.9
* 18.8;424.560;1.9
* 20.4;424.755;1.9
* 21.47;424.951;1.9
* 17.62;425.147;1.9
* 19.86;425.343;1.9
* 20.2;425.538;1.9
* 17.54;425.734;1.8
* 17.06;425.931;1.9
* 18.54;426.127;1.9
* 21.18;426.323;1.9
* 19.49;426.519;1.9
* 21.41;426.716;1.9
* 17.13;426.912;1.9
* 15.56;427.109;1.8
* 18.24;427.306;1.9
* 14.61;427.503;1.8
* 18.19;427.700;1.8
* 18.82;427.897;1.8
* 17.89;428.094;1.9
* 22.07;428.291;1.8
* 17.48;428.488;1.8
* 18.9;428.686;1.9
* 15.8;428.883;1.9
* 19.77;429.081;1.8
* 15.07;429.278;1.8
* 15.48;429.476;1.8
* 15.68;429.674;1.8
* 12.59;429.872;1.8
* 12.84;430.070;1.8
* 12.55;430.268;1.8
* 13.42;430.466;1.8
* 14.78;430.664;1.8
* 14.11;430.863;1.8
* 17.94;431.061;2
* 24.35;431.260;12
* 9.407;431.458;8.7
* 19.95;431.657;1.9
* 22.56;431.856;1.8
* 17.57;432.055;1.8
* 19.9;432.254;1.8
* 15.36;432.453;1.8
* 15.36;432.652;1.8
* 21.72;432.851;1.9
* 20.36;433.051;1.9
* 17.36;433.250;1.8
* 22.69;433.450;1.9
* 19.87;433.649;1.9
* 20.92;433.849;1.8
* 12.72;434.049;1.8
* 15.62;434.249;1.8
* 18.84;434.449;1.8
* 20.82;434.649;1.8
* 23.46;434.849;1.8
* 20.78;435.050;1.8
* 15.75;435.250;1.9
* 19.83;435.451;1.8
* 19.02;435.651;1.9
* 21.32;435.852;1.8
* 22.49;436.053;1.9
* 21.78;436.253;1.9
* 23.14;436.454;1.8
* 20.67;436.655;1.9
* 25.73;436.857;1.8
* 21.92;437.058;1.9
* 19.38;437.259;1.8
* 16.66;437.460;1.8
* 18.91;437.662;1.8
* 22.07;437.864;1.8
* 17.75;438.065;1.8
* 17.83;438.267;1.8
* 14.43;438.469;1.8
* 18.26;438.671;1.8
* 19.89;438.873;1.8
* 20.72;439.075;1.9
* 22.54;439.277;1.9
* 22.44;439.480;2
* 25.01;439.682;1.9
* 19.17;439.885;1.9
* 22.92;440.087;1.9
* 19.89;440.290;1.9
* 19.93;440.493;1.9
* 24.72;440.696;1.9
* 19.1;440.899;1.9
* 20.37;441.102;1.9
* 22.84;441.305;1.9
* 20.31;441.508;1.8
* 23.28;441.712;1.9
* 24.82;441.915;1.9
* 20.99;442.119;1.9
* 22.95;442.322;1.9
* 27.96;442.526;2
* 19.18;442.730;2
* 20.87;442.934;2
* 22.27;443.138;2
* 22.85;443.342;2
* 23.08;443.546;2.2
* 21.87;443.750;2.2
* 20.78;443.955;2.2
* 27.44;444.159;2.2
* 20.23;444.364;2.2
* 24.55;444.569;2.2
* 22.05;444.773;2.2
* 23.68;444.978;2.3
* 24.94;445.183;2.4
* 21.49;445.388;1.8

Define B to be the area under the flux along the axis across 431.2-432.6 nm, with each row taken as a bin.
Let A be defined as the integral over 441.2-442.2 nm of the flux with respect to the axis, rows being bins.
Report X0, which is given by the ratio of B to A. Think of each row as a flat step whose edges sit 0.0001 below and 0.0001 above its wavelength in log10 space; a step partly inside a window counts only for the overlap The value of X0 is 1.1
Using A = 22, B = 25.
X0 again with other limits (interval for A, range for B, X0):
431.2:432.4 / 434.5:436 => 1.4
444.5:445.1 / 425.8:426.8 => 1.4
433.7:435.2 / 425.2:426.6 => 0.9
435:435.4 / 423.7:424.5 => 2.2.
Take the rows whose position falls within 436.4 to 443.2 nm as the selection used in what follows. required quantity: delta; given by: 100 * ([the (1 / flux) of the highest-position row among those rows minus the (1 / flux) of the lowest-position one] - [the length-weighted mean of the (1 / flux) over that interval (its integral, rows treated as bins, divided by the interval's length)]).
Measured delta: -4.6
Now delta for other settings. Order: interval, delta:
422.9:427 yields -5.5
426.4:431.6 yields -0.7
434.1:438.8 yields -6.1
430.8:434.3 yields -6.5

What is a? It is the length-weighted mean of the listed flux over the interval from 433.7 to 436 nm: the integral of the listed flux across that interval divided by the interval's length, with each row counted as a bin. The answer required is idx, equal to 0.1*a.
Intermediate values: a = 19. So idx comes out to 1.9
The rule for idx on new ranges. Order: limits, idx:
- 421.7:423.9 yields 1.9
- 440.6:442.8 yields 2.2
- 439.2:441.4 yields 2.2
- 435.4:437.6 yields 2.1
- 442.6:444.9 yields 2.2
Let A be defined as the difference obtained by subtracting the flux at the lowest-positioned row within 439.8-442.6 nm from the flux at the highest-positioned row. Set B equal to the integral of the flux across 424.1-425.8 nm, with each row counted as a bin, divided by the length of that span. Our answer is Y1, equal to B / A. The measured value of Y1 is 2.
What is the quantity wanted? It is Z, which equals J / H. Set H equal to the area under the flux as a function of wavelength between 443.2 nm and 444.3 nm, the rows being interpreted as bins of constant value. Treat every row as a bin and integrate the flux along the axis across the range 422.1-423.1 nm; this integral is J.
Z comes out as 0.72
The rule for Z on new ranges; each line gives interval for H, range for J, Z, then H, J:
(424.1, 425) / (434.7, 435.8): 1.17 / 18.7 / 22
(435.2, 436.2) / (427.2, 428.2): 0.88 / 20.0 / 18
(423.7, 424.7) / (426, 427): 0.98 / 19.8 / 20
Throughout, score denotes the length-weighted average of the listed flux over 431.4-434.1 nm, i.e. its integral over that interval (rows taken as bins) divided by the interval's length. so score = 18.5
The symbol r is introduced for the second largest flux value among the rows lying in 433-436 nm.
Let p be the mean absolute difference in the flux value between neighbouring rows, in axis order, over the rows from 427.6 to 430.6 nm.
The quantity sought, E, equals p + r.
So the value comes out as 24.7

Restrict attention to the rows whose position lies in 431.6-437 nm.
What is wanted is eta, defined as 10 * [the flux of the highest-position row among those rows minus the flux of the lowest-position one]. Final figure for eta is 58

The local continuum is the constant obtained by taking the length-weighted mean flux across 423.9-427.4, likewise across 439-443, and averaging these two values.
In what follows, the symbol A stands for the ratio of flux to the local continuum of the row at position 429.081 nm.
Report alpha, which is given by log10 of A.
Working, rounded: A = 0.96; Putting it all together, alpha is -0.02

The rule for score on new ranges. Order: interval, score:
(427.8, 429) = 18.5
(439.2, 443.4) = 22.1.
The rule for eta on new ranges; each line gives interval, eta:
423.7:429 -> -32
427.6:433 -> 35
